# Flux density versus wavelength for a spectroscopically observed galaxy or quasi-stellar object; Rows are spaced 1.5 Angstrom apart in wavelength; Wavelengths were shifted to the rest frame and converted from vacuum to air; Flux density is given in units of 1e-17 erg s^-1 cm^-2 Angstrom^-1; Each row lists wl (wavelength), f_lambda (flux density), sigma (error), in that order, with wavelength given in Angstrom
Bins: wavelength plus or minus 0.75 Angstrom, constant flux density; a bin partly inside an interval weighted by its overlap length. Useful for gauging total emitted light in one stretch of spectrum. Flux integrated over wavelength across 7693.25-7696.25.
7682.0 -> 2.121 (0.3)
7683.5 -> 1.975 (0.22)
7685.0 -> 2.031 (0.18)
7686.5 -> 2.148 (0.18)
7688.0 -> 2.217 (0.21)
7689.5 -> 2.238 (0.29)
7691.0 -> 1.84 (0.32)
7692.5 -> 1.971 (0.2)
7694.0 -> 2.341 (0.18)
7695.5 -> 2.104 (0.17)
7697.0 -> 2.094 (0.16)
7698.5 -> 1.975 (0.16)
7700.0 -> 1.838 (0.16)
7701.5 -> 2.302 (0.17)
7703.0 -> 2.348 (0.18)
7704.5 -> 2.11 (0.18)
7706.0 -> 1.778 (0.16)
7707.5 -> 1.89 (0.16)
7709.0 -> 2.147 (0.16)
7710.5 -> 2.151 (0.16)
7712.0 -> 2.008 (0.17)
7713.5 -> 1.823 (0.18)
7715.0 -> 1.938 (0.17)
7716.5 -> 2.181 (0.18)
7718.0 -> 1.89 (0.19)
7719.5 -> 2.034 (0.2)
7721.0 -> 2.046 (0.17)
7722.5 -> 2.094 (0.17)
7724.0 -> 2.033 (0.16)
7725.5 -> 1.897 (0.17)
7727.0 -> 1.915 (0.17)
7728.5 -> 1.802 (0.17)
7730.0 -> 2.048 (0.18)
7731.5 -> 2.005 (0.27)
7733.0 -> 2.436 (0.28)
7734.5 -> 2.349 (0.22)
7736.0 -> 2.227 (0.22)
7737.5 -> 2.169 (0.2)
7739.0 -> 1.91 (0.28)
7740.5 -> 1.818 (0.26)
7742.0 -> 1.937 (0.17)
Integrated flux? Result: 6.7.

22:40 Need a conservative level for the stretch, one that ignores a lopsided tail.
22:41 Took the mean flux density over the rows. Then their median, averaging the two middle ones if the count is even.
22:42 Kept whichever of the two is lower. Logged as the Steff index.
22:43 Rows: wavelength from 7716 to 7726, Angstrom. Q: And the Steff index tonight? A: 2.02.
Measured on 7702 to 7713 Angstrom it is 2.06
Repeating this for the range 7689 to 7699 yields 2.08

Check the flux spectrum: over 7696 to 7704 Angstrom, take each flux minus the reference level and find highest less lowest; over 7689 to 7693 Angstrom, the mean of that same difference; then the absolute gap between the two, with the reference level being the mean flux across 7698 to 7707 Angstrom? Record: 0.6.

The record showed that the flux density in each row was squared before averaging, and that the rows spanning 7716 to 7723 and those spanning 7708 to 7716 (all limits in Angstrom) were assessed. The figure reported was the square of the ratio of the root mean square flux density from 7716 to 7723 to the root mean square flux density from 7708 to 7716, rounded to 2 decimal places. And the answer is 1.03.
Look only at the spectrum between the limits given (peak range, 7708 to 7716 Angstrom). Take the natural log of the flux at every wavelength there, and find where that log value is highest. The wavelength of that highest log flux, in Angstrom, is 7710.5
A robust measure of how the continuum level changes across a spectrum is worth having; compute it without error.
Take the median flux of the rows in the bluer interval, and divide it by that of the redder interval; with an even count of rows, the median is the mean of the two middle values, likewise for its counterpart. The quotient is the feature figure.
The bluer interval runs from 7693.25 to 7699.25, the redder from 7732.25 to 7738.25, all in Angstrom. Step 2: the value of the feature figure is 0.92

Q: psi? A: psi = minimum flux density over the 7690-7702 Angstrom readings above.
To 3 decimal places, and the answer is 1.838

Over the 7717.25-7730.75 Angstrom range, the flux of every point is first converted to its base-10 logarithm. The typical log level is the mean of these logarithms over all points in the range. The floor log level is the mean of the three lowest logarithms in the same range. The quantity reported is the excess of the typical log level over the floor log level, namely 0.02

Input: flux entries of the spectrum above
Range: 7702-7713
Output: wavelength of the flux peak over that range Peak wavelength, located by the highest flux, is 7703.0 Angstrom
